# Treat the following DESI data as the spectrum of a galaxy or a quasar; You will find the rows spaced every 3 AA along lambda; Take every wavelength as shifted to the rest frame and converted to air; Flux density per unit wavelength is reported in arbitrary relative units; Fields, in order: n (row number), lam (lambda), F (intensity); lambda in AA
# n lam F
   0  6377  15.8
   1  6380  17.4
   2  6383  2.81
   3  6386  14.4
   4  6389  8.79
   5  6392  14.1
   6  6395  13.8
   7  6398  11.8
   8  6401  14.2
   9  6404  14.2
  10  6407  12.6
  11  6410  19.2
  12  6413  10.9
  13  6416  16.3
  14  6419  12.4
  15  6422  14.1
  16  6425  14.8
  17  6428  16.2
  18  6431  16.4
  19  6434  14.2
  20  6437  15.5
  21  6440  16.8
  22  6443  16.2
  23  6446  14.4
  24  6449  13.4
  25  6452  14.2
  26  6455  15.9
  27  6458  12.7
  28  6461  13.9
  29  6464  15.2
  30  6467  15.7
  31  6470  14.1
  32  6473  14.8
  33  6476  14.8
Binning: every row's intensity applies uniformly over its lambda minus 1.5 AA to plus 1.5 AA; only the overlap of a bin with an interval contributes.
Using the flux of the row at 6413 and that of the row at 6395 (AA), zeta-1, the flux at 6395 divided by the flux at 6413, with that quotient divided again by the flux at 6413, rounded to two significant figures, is 0.12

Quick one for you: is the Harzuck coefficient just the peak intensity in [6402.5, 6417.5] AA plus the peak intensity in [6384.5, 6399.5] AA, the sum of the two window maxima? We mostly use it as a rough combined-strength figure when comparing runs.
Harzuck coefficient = 34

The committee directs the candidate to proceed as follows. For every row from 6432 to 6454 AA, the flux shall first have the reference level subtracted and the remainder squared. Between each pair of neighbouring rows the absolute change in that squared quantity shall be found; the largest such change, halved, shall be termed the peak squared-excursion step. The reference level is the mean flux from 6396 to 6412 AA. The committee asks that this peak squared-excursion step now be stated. 2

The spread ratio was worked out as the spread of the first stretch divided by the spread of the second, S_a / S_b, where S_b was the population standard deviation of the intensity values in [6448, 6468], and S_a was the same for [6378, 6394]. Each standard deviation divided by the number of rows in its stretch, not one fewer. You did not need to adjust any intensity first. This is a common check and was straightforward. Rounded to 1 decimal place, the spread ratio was 4.6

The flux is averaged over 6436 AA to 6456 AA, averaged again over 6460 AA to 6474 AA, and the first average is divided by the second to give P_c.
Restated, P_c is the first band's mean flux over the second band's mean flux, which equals 1.03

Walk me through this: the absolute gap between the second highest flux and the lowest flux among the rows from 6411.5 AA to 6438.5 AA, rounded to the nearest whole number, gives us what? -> 5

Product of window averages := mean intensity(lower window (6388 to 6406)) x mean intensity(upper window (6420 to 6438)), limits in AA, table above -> 195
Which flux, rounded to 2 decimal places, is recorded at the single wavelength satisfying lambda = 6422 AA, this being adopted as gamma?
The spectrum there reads 14.10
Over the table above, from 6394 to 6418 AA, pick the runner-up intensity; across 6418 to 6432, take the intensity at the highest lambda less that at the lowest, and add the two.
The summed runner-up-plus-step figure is 20.3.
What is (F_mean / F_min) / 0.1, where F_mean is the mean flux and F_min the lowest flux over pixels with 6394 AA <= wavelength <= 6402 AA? 11.2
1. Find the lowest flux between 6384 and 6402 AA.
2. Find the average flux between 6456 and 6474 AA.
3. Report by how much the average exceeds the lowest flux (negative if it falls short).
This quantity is 5.6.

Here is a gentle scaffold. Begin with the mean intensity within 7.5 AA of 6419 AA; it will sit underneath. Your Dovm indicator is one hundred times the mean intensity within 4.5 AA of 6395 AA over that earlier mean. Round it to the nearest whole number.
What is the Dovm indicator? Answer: 97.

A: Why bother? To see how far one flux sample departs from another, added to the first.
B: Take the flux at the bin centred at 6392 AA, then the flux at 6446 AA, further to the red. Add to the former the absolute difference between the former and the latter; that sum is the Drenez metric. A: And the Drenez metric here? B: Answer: 14.4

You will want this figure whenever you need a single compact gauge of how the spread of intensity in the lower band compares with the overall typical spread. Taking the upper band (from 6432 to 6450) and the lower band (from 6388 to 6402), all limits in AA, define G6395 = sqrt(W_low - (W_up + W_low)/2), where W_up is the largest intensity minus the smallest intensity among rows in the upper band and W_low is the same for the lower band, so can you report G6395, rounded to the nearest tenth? 1.0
